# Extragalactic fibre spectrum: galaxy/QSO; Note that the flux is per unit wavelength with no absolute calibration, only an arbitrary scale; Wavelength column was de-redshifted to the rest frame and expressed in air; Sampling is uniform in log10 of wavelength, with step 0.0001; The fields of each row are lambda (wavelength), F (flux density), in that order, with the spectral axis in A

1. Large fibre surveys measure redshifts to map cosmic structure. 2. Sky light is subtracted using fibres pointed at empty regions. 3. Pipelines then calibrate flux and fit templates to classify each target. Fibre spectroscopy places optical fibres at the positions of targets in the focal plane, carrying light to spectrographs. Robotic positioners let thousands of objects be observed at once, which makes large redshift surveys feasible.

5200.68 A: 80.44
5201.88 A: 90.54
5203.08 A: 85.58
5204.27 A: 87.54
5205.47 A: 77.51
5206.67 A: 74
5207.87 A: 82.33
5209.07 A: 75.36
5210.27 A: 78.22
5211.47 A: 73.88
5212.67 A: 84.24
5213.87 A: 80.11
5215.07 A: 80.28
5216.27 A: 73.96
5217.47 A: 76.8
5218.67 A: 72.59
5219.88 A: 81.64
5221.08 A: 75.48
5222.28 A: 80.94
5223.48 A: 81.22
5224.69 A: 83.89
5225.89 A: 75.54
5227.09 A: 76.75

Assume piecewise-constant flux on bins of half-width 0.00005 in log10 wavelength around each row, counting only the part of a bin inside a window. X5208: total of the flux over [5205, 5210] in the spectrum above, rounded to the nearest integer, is 309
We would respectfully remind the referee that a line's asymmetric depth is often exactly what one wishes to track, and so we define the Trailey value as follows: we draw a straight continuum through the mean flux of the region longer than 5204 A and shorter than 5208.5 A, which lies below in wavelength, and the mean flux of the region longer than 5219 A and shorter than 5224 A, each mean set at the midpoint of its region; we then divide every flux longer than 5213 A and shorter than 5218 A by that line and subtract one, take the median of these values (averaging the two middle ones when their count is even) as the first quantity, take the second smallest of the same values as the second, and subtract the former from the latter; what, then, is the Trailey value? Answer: -0.020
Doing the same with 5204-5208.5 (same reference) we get -0.031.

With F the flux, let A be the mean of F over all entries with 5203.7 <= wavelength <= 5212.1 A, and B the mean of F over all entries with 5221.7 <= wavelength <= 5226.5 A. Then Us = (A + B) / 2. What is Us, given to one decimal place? 79.4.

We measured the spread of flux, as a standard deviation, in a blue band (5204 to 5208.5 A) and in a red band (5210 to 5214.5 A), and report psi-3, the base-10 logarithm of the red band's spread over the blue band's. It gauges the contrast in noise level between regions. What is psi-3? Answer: -0.137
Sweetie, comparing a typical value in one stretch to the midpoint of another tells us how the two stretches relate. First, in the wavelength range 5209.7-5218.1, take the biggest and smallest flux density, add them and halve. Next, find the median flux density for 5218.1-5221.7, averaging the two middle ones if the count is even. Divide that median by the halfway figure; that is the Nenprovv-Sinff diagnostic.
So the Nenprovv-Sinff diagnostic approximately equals 0.95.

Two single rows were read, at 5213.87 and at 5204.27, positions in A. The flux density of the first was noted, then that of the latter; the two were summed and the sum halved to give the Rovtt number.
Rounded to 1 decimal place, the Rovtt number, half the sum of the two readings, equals 83.8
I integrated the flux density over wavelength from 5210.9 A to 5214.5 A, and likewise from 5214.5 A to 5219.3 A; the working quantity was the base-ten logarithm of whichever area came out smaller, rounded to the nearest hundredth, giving 2.46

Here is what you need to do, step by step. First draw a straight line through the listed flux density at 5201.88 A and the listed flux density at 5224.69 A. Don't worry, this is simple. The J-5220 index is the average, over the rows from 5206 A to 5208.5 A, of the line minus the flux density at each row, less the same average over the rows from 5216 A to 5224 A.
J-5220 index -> 3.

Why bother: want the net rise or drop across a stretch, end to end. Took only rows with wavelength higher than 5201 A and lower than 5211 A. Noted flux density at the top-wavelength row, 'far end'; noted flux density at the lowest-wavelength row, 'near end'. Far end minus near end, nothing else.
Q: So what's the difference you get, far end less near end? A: -12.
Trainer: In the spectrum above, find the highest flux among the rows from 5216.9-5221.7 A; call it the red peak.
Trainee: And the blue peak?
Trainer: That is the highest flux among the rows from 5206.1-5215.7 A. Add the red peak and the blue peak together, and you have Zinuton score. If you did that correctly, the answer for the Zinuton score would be 166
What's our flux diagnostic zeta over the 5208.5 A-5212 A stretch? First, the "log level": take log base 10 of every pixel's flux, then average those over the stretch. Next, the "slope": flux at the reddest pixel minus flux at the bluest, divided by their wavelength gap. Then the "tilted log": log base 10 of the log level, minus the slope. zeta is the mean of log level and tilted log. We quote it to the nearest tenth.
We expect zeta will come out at 1.4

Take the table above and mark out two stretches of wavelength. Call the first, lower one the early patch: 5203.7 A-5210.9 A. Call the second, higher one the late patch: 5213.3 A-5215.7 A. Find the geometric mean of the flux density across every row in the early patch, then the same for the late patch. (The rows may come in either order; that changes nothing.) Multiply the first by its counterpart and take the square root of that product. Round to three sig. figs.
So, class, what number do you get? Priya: 79.6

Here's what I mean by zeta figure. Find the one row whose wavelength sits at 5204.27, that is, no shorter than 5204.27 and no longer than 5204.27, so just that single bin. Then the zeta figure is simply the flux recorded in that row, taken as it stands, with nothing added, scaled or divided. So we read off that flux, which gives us 87.54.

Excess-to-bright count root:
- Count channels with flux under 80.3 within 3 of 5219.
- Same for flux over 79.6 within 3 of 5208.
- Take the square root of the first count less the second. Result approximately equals 1.7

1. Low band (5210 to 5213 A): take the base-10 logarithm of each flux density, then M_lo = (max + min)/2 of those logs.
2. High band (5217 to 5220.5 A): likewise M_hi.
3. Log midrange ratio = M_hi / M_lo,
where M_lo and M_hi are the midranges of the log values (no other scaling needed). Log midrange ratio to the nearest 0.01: 0.99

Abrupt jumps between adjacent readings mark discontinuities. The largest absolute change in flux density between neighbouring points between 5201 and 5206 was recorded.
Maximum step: 10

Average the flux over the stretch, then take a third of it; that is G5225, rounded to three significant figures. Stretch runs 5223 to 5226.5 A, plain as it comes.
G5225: 26.7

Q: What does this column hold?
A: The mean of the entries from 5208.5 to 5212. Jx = 75.8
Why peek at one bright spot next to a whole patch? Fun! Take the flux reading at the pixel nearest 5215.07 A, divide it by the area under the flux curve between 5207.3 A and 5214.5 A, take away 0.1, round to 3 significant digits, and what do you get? 0.0411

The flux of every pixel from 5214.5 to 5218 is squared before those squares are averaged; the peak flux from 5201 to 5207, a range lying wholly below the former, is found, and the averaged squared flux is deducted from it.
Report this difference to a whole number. -5847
